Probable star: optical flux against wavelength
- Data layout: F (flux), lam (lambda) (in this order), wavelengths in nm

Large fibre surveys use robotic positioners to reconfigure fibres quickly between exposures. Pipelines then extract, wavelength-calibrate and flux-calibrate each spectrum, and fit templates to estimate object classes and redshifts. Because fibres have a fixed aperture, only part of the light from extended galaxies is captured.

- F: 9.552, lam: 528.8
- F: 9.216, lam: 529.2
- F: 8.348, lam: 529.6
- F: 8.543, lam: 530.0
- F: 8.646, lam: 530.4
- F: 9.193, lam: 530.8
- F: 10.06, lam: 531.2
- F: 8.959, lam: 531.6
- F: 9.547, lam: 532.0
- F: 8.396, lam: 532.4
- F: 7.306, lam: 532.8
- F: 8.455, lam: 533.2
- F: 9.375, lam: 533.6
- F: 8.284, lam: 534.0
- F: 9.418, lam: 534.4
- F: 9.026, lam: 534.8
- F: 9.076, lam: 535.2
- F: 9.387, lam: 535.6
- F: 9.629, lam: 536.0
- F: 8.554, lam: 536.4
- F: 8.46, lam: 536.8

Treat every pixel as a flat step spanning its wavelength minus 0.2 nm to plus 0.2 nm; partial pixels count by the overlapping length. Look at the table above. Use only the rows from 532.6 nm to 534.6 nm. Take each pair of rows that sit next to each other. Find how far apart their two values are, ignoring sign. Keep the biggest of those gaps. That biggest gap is 1.15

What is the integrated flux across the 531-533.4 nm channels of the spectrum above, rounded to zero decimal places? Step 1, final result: 21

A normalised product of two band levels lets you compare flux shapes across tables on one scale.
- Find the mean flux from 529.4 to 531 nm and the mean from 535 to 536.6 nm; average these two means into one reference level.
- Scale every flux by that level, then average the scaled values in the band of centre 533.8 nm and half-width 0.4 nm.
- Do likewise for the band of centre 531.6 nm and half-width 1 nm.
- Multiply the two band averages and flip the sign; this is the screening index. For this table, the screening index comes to -1.02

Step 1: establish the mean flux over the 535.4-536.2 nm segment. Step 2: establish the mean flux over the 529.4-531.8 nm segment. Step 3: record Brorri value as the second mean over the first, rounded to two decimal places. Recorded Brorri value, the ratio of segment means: 0.94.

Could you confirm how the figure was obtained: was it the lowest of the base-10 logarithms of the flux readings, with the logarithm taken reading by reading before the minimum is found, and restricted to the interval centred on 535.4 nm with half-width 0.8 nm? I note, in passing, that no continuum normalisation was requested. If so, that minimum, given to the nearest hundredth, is 0.96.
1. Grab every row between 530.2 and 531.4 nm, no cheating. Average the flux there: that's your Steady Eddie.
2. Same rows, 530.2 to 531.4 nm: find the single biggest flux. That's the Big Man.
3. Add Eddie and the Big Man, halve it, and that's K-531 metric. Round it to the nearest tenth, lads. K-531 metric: 9.7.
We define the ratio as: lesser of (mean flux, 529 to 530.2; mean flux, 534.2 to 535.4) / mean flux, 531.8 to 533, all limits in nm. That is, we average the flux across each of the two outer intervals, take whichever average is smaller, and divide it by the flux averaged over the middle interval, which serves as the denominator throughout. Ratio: 1.03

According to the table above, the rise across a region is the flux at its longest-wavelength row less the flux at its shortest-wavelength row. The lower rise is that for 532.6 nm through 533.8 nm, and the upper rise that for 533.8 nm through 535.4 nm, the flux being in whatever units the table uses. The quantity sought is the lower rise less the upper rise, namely 1.3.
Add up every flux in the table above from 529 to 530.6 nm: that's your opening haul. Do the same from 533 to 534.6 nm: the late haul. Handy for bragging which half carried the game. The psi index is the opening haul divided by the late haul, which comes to 0.98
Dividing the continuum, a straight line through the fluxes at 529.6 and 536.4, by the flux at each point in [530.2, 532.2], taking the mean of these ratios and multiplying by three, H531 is 2.72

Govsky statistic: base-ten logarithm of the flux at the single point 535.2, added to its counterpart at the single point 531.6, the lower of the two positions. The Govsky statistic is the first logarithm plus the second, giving 1.91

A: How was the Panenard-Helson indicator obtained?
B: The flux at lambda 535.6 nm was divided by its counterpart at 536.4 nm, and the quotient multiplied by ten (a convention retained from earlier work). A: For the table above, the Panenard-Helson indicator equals 11.0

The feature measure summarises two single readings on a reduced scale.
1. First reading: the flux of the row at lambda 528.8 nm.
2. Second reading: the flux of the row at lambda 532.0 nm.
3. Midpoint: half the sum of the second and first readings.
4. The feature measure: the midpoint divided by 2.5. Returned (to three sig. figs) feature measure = 3.82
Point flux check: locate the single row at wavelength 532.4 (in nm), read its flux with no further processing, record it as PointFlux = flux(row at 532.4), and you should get 8.396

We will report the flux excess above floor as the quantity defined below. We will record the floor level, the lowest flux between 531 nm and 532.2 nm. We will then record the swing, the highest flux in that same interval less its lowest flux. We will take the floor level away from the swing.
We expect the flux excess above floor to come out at -7.9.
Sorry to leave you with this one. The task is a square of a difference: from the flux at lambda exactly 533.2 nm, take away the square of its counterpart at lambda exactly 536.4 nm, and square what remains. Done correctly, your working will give 4188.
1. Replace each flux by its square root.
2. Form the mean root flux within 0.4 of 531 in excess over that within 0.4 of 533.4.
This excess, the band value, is 0.12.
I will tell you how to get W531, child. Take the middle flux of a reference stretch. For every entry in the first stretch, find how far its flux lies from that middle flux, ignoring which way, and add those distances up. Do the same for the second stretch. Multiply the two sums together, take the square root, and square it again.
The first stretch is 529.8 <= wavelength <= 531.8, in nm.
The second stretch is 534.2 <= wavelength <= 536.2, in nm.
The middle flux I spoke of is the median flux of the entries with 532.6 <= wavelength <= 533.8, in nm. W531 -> 13.3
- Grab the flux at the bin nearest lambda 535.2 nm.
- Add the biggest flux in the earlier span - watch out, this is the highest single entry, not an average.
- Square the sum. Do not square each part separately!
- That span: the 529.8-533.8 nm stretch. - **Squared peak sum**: 366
